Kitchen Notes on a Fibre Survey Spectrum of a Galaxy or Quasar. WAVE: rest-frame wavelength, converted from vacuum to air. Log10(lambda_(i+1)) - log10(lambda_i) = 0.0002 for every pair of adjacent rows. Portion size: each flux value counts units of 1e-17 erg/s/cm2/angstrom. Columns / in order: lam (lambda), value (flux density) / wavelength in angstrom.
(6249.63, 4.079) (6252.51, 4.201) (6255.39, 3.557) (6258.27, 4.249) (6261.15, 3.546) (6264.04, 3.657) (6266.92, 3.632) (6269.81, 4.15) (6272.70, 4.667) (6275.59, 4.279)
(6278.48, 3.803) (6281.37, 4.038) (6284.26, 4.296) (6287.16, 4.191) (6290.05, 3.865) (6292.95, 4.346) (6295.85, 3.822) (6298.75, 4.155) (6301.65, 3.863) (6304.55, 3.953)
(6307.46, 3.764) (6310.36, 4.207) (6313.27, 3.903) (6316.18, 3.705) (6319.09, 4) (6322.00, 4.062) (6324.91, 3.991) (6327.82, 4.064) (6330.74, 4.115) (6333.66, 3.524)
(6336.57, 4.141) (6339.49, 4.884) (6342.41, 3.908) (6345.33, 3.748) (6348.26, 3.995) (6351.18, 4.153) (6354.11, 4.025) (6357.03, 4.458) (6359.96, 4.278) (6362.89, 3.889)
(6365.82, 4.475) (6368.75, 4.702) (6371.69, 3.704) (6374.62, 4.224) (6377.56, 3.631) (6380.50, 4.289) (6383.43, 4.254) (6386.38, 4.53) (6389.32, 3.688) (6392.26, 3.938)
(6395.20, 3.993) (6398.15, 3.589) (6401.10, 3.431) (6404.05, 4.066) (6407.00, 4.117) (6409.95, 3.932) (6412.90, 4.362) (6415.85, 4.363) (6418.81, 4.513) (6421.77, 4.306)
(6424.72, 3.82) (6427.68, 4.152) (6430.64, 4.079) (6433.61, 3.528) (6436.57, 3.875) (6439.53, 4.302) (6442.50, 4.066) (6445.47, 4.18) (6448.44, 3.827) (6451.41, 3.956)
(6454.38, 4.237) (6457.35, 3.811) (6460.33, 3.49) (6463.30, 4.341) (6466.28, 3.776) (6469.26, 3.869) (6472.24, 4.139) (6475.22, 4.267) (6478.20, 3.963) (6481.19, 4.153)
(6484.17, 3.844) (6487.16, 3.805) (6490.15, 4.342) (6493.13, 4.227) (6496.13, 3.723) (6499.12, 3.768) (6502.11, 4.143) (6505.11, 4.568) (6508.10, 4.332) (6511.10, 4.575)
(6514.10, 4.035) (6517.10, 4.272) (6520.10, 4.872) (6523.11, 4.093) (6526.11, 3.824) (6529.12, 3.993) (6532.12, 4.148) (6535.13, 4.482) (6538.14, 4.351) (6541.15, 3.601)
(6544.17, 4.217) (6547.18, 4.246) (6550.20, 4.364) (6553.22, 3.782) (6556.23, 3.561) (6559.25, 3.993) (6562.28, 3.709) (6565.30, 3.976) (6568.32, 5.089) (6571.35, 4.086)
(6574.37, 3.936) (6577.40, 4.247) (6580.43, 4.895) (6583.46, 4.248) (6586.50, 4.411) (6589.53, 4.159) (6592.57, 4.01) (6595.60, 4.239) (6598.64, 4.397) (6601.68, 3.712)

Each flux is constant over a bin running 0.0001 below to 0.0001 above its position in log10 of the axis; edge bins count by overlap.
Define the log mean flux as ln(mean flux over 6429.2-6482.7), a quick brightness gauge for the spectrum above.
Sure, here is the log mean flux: 1.38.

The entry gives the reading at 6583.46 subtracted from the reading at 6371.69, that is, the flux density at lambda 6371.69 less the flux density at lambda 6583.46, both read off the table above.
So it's -0.54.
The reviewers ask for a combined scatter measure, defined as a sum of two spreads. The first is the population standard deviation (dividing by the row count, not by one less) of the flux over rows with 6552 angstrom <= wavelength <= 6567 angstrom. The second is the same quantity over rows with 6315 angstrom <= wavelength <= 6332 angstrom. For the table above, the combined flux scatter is 0.30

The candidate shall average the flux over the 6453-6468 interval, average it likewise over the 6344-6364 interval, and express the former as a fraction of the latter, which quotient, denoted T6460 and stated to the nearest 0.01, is 0.96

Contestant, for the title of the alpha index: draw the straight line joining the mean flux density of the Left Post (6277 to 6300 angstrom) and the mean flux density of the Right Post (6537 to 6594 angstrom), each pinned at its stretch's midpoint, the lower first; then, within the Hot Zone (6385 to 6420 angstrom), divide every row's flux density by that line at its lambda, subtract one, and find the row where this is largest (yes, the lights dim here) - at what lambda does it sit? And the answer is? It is 6386.38 angstrom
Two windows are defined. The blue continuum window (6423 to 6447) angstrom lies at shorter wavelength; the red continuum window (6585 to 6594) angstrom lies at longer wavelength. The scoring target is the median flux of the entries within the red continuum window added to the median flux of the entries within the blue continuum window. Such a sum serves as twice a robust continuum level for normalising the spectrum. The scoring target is 8.23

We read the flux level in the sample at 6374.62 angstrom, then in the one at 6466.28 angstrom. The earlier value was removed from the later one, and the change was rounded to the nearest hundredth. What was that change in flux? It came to -0.45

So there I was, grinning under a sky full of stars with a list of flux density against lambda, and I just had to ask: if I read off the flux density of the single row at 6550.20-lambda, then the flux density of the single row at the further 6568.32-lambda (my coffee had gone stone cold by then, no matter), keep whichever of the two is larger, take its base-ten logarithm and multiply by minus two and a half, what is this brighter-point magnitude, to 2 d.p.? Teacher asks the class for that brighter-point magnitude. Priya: -1.77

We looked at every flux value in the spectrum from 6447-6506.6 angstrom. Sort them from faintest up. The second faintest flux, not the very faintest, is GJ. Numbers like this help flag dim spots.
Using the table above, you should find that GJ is 3.723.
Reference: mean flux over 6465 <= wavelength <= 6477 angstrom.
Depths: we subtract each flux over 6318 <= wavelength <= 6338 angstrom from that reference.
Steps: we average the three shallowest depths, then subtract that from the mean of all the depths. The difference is 0.12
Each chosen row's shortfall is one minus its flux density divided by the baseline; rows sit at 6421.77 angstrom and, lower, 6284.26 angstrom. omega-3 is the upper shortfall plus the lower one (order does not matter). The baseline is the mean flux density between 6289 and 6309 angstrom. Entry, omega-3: -0.17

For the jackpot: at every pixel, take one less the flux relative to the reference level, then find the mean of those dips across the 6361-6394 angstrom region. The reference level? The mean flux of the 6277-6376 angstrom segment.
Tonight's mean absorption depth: -0.013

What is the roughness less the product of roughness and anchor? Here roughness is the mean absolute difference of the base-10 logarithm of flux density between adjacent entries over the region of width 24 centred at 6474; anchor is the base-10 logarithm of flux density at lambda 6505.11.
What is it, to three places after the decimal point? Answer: 0.010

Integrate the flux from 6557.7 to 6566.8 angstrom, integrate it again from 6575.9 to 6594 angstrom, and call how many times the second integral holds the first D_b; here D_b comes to 2.2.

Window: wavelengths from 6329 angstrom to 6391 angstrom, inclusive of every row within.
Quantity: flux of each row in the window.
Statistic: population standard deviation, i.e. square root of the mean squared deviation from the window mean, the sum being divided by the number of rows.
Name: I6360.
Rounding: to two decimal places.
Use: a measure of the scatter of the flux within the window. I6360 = 0.35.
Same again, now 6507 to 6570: 0.38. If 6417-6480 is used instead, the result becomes 0.26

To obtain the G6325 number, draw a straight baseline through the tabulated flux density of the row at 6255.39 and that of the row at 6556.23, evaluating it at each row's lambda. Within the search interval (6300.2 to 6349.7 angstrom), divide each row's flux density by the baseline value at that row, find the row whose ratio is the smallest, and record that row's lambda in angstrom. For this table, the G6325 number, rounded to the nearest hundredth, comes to 6333.66 angstrom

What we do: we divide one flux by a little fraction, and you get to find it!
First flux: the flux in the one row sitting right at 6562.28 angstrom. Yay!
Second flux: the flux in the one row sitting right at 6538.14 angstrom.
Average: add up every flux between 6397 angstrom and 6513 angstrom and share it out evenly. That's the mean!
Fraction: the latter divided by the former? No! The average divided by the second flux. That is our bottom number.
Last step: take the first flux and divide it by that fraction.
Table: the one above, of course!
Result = 3.99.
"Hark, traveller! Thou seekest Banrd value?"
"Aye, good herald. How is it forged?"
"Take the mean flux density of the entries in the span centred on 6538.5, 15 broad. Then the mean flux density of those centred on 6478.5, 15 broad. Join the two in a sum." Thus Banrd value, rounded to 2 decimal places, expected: 8.23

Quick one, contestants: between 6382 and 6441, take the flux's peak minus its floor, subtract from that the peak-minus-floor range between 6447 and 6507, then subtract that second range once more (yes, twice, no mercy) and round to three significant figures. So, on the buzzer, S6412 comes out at -1.06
